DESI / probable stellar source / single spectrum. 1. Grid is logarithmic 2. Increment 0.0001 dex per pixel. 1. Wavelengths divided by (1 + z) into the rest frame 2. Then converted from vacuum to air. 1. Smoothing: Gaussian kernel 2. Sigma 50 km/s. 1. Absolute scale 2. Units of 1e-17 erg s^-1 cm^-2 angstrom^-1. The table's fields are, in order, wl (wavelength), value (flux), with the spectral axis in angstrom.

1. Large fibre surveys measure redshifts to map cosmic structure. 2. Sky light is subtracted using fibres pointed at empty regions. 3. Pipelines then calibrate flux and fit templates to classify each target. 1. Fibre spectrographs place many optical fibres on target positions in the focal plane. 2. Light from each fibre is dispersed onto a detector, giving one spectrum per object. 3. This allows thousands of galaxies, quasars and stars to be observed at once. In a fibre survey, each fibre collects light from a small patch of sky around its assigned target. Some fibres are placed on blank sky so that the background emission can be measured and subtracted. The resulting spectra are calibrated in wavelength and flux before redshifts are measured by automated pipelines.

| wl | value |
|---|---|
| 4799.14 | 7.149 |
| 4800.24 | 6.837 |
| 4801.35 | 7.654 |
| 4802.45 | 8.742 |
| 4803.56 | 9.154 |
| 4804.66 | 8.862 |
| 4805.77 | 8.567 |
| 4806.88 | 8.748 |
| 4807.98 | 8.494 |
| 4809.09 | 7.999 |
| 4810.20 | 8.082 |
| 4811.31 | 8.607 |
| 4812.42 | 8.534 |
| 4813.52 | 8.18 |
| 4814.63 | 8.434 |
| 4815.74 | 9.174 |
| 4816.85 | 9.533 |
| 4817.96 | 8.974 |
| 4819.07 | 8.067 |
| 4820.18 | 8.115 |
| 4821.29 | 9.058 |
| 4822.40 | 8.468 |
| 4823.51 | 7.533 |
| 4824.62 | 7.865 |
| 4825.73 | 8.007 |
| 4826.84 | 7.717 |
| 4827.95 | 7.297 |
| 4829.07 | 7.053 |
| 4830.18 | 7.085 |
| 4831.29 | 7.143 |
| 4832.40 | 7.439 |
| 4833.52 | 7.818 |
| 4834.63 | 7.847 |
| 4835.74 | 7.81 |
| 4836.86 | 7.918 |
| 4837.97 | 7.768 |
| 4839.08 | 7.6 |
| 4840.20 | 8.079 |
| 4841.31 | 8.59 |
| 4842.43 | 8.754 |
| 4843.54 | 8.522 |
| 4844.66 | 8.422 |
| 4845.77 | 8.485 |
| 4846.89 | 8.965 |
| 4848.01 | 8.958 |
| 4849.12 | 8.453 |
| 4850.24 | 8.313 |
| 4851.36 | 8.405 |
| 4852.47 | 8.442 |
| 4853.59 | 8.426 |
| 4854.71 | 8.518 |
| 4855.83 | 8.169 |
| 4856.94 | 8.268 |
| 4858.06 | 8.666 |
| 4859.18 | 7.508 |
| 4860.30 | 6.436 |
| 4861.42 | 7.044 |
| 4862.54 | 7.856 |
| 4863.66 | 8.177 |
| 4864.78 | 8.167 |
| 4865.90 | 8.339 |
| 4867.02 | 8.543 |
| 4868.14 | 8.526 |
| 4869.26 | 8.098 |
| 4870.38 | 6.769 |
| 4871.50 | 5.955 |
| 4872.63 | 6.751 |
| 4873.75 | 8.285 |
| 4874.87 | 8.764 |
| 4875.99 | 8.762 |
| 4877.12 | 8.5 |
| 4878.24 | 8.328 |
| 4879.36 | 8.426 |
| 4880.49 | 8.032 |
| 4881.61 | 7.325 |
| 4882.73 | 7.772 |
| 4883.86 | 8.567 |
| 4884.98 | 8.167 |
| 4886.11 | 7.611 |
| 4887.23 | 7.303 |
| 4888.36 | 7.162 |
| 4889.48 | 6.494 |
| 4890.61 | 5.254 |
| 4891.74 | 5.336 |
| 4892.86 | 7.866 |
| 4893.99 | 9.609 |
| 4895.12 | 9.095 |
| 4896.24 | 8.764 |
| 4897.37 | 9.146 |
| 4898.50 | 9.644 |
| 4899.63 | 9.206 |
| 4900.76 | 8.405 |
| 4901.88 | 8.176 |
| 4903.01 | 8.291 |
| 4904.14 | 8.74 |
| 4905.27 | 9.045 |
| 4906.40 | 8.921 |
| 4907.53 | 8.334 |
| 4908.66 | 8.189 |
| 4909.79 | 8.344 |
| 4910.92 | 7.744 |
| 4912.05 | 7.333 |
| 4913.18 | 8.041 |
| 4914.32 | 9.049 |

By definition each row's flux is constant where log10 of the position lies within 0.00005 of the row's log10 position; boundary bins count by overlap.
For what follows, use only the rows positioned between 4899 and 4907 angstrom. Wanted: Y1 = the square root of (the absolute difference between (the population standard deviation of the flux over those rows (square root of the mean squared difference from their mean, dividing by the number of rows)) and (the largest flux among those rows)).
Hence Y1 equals 2.97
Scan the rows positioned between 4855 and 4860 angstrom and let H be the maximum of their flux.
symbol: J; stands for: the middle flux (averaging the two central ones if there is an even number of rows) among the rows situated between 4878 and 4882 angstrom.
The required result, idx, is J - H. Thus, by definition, -0.49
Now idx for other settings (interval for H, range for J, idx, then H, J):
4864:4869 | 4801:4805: 0.26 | 8.543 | 8.8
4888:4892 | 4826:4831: 0.03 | 7.162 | 7.2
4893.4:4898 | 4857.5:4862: -2.33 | 9.609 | 7.3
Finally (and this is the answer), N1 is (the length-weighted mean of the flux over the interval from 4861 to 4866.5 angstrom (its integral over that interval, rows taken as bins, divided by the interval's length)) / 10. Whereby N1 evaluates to 0.79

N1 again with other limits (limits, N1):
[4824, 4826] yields 0.79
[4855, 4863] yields 0.77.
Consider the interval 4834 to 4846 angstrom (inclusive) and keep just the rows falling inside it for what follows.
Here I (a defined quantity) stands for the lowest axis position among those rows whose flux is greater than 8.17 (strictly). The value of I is 4841.31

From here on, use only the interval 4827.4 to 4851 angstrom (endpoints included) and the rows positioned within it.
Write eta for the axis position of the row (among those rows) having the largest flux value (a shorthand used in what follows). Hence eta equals 4846.89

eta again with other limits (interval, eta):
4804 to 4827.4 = 4816.85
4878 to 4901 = 4898.50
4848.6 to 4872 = 4858.06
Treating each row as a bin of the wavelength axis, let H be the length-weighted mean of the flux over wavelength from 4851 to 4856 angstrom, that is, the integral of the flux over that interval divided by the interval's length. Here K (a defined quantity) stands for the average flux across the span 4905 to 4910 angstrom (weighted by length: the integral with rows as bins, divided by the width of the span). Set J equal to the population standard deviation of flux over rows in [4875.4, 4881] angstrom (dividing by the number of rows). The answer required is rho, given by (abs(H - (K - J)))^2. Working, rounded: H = 8.4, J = 0.24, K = 8.6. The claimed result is 0.01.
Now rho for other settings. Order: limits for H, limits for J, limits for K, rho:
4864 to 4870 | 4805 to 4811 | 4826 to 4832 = 1.63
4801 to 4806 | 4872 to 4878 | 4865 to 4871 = 1.82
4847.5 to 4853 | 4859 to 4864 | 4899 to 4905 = 0.28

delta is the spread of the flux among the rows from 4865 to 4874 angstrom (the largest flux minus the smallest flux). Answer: 2.6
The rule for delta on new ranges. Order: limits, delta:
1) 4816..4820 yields 1.5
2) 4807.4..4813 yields 0.6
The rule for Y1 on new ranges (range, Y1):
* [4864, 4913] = 2.94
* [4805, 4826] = 3.01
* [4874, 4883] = 2.88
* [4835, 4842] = 2.88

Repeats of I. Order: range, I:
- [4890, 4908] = 4893.99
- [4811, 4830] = 4811.31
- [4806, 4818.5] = 4806.88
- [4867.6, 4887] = 4868.14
